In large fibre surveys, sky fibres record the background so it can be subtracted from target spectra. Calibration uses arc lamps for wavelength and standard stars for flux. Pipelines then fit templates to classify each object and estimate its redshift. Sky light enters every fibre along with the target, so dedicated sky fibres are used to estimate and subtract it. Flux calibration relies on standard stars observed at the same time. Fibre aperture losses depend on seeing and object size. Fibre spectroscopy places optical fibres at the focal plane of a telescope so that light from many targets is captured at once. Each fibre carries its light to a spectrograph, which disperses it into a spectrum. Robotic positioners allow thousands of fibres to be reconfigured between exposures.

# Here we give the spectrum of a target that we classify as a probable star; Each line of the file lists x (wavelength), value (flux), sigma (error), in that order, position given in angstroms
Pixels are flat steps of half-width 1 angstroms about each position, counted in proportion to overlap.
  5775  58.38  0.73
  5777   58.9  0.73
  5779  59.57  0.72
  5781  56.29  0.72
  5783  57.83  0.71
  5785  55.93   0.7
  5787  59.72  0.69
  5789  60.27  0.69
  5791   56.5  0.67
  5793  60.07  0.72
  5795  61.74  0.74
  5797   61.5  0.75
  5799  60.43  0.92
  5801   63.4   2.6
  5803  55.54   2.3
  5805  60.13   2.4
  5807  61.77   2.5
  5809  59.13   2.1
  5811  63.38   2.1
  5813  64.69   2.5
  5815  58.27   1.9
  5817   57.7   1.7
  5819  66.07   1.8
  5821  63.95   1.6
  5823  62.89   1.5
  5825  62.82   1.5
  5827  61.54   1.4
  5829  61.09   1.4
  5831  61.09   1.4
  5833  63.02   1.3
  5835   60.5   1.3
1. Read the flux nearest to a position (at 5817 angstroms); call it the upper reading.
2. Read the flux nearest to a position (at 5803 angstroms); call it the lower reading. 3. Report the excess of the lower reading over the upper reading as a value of -2.2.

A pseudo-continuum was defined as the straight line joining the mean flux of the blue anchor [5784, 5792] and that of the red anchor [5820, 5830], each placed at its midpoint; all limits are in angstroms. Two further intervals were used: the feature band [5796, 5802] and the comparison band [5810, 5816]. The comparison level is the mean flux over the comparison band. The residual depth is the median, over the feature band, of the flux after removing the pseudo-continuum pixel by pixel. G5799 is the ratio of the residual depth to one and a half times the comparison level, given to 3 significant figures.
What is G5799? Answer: 0.0251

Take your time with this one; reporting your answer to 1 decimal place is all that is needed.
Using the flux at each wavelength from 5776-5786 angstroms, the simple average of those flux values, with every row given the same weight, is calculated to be 57.7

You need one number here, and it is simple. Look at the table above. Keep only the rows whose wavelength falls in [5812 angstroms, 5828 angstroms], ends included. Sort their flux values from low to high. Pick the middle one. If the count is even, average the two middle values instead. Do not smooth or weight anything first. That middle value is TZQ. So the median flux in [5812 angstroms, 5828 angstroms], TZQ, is 62.9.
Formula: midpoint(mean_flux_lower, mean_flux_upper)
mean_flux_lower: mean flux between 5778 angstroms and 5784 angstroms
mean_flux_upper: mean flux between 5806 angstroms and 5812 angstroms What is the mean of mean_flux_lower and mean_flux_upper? 59.7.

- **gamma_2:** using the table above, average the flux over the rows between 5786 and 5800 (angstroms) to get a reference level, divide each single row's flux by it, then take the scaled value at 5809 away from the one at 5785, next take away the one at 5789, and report -1.06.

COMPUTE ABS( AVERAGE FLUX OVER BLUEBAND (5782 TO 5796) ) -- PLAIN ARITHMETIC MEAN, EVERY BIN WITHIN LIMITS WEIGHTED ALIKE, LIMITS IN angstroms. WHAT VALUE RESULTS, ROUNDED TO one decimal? 58.9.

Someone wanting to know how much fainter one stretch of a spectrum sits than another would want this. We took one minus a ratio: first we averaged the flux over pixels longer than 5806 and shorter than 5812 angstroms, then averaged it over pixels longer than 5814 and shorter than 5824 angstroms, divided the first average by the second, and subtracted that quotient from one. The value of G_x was 0.006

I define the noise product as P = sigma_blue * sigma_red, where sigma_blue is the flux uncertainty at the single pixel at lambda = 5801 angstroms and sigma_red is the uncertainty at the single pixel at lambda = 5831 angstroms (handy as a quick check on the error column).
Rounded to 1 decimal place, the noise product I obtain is 3.6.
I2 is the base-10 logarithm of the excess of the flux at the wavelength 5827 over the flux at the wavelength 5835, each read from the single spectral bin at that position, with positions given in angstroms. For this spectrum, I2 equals 0.0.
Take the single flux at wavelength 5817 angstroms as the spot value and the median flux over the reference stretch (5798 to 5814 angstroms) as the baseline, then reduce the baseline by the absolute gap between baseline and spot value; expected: 57.7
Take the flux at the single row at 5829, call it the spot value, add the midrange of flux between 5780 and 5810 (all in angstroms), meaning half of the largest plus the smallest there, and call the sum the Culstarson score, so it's 121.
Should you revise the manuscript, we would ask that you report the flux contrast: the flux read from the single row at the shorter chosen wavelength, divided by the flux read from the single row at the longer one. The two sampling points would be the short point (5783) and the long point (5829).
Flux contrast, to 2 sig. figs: 0.95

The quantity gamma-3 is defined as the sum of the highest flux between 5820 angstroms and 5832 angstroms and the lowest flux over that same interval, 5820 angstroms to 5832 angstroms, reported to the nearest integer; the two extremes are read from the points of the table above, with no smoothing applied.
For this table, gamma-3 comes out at 125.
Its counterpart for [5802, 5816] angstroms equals 120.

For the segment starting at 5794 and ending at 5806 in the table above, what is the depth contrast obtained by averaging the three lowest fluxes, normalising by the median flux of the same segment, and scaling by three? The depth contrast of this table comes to 2.89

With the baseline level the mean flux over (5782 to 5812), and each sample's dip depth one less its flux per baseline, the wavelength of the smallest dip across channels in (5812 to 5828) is 5819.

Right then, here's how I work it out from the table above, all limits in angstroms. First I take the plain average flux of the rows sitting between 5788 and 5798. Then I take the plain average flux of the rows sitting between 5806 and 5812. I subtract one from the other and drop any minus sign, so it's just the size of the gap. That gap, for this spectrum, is 1.4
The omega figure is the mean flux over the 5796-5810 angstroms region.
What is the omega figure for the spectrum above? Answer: 60.3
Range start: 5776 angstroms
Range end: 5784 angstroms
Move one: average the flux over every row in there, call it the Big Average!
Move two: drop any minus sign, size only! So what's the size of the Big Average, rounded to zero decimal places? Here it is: 58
